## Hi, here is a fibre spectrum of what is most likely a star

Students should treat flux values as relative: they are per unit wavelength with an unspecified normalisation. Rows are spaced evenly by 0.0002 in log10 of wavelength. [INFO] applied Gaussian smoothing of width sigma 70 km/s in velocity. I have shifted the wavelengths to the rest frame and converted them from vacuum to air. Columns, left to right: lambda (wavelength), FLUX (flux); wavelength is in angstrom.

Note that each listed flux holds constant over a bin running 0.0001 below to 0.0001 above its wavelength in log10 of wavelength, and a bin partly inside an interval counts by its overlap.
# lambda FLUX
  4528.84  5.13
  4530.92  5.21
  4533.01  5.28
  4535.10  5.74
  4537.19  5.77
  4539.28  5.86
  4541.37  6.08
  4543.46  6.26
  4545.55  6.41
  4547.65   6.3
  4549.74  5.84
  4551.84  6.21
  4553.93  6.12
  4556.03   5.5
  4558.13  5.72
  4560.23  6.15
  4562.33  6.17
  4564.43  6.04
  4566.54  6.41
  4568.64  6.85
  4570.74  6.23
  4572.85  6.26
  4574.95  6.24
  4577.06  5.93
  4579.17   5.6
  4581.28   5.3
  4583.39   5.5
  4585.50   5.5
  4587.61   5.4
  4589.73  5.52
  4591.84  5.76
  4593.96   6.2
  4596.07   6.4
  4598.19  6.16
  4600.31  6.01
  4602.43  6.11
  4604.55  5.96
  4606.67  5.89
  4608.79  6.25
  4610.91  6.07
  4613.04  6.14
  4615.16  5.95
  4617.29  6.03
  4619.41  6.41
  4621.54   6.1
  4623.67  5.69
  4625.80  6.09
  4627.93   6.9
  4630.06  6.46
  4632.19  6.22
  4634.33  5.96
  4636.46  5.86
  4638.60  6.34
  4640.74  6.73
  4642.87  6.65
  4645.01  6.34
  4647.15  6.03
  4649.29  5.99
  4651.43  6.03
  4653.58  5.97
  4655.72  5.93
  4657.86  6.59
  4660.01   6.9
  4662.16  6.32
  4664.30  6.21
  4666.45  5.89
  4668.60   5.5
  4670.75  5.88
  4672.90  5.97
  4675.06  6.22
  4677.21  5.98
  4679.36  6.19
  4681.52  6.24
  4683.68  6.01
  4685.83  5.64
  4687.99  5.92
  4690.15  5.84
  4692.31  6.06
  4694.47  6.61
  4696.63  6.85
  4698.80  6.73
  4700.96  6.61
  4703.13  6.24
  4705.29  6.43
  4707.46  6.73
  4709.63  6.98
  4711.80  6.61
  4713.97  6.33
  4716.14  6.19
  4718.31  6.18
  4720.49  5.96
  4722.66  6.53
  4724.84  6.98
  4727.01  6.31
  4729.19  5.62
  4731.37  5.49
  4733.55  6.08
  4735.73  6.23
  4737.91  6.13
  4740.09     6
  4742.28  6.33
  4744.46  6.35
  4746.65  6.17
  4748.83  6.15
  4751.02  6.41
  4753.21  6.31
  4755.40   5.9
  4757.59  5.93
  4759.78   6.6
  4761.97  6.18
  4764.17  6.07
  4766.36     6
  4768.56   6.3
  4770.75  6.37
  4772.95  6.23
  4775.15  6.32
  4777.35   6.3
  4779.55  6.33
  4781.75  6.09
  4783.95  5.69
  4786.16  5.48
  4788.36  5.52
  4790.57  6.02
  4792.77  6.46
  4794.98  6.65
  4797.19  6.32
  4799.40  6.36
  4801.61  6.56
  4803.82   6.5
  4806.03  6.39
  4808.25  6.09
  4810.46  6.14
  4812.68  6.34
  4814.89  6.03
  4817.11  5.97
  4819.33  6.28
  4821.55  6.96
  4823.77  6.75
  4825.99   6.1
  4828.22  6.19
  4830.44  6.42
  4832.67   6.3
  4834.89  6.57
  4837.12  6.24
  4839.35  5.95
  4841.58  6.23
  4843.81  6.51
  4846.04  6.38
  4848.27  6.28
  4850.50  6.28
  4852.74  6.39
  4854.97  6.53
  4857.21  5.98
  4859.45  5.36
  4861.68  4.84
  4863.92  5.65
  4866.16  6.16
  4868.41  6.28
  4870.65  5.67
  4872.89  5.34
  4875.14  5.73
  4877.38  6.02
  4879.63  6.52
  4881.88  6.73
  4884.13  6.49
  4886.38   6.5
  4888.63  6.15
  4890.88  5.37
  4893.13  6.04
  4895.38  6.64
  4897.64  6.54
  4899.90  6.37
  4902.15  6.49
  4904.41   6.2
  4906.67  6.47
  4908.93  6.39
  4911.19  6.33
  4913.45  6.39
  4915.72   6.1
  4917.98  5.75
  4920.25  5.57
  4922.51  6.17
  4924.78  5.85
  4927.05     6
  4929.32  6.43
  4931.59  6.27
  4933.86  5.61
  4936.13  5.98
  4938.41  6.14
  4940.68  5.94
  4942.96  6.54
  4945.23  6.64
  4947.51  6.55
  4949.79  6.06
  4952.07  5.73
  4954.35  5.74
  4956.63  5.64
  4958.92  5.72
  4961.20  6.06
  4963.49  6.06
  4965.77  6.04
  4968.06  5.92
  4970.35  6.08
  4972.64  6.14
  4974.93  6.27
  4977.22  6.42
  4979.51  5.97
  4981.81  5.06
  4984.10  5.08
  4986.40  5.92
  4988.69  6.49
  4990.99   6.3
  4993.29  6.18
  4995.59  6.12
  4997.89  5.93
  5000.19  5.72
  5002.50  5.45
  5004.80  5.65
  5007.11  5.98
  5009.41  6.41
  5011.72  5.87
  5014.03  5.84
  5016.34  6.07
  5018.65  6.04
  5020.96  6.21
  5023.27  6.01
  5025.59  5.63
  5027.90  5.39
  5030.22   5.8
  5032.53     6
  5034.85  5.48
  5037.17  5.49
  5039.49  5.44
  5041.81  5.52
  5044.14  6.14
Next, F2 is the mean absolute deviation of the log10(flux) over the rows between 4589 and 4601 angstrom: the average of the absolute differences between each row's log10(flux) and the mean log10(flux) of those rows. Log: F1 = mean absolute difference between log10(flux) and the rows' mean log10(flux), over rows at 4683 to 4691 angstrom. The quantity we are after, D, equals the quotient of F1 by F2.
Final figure 0.46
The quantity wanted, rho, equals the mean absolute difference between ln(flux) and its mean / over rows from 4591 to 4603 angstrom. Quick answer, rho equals 0.024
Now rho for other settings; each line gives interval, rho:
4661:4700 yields 0.044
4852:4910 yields 0.066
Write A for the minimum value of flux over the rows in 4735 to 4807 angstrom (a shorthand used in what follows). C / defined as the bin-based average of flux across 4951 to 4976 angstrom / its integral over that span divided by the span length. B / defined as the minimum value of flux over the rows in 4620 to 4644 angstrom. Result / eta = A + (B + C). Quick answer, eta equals 17.1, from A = 5.48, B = 5.69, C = 5.94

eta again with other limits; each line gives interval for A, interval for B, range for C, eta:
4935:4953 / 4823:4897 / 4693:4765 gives 16.9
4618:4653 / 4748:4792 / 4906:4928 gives 17.3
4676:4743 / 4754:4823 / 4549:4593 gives 16.9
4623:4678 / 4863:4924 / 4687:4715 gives 17.3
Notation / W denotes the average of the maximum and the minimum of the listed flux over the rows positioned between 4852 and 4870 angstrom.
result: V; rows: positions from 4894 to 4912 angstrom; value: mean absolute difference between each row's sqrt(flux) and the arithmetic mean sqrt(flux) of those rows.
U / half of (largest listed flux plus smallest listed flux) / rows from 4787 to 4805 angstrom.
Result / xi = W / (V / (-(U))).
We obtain -1651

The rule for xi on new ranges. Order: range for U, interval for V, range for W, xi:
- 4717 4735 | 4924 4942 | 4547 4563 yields -957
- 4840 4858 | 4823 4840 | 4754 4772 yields -993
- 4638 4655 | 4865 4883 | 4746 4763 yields -532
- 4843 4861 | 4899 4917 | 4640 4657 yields -1901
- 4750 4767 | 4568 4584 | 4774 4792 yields -444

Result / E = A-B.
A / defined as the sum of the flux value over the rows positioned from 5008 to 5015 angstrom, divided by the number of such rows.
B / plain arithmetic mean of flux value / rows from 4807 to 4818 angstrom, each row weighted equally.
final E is -0.07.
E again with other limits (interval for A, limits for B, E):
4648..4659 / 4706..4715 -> -0.56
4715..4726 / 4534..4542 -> 0.51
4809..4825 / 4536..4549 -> 0.24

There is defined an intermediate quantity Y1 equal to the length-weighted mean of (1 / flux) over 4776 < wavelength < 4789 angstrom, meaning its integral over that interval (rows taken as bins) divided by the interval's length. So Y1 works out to 0.169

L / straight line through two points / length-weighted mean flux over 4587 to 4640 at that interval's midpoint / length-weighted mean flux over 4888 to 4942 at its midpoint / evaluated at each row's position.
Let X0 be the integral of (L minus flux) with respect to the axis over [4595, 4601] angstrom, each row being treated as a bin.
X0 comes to -0.7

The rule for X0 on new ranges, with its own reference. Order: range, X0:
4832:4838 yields -1.6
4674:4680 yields -0.2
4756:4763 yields -0.7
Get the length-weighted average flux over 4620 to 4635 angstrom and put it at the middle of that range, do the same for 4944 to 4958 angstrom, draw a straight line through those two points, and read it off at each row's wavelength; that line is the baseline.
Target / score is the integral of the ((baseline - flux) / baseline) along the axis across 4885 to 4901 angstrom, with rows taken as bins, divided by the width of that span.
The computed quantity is -0.02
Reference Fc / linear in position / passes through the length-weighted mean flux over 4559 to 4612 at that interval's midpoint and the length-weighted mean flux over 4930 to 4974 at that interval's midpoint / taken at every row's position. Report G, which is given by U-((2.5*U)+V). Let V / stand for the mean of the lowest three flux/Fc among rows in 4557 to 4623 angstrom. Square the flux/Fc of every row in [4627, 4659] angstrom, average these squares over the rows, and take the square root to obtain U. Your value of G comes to -2.47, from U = 1.05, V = 0.901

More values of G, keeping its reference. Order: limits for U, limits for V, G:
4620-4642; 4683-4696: -2.53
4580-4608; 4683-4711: -2.42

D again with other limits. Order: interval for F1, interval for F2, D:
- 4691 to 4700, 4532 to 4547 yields 0.81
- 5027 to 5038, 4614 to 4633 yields 0.91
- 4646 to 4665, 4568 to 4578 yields 1.19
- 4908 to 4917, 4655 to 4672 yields 0.28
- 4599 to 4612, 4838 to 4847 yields 0.55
